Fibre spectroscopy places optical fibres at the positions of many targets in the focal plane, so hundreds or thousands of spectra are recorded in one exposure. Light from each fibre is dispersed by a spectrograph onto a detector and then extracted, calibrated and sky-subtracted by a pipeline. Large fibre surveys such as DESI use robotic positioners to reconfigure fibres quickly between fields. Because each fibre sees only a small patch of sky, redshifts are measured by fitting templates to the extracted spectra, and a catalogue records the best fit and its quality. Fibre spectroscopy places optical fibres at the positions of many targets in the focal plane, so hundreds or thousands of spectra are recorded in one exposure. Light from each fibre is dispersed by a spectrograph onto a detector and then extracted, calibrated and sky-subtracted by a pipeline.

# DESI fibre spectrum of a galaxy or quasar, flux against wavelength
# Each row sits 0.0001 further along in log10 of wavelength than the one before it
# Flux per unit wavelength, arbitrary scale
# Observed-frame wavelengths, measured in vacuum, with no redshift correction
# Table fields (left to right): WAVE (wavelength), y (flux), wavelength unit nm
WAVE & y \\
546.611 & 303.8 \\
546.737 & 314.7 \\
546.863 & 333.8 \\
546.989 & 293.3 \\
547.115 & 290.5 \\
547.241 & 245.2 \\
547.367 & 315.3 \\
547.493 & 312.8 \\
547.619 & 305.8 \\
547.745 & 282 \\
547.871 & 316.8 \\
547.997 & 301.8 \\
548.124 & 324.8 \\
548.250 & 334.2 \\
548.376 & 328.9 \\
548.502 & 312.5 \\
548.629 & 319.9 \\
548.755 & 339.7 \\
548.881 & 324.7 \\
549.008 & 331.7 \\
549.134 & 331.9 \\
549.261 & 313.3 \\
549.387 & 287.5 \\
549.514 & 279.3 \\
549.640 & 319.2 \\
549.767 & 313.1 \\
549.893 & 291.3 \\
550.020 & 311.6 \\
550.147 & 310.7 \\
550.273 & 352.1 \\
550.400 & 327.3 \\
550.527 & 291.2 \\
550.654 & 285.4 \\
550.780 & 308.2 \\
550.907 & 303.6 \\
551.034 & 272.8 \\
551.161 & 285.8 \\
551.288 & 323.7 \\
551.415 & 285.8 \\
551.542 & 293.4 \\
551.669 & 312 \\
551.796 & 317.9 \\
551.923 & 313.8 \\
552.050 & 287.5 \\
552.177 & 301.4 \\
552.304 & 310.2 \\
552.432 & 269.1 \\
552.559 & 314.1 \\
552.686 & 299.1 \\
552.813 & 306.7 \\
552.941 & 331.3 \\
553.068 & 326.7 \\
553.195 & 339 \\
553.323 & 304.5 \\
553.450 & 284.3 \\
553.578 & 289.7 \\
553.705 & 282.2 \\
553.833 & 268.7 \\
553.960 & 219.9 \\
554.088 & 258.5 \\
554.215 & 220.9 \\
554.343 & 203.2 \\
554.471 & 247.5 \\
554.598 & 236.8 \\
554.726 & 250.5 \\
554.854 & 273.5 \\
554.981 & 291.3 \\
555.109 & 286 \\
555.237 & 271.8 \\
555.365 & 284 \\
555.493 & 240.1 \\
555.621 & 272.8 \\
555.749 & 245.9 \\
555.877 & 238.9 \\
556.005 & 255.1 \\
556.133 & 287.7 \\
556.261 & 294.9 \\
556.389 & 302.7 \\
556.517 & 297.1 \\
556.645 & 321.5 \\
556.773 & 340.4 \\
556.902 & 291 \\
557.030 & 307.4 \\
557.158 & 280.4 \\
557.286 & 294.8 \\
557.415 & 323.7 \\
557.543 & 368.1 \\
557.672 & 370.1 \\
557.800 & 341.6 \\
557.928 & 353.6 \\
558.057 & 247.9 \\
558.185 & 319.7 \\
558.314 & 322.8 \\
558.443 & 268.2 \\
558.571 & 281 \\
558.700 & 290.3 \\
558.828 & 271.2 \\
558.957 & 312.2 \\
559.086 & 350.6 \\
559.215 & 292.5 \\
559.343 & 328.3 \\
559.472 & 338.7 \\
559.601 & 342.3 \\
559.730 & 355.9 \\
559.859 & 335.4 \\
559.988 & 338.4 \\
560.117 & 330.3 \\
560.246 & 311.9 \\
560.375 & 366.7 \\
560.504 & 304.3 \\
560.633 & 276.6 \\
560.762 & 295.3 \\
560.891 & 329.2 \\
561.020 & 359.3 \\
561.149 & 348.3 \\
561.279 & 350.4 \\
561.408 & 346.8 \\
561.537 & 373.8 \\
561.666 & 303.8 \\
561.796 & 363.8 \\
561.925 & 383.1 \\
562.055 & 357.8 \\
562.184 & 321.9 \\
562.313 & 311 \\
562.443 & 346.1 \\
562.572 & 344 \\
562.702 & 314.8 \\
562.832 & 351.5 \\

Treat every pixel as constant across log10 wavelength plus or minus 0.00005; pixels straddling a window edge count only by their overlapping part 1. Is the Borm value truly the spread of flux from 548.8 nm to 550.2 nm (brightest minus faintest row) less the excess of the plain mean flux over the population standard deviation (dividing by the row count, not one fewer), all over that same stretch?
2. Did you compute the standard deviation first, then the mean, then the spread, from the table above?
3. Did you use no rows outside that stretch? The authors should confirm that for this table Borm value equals -241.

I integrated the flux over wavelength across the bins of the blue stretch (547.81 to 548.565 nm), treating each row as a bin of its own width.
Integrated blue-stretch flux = 242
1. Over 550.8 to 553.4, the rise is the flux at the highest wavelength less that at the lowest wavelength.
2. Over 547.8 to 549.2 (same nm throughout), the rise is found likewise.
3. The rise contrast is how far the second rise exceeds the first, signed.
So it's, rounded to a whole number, 14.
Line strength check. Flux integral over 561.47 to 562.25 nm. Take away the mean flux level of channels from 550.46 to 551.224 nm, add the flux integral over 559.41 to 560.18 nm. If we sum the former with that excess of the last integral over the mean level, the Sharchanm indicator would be 244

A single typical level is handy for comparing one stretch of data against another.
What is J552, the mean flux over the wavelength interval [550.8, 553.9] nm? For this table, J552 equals 301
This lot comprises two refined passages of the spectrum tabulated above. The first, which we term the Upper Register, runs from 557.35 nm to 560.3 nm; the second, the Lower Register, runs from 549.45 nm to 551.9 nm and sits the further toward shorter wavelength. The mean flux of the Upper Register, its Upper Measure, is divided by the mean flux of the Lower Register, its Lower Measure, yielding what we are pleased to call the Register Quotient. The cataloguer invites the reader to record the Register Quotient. 1.06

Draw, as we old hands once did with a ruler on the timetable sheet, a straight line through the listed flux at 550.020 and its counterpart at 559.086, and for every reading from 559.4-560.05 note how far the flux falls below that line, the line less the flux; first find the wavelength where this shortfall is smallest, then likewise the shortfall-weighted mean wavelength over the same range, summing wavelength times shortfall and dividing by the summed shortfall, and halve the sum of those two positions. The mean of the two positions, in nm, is 559.74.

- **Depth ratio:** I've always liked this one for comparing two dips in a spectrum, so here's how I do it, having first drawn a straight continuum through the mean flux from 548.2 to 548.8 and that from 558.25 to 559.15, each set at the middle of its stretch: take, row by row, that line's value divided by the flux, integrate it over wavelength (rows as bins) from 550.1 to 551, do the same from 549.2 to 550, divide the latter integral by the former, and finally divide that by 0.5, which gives 1.8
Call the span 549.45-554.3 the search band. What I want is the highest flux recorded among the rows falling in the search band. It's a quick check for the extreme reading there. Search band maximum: 352.1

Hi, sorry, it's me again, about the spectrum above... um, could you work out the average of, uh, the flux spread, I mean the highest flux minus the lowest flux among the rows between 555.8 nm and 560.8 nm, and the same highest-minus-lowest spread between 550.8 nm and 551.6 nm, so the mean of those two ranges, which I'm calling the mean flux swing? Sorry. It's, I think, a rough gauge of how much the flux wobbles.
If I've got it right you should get 91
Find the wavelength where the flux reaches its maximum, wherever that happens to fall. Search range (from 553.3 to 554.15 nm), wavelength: 553.323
